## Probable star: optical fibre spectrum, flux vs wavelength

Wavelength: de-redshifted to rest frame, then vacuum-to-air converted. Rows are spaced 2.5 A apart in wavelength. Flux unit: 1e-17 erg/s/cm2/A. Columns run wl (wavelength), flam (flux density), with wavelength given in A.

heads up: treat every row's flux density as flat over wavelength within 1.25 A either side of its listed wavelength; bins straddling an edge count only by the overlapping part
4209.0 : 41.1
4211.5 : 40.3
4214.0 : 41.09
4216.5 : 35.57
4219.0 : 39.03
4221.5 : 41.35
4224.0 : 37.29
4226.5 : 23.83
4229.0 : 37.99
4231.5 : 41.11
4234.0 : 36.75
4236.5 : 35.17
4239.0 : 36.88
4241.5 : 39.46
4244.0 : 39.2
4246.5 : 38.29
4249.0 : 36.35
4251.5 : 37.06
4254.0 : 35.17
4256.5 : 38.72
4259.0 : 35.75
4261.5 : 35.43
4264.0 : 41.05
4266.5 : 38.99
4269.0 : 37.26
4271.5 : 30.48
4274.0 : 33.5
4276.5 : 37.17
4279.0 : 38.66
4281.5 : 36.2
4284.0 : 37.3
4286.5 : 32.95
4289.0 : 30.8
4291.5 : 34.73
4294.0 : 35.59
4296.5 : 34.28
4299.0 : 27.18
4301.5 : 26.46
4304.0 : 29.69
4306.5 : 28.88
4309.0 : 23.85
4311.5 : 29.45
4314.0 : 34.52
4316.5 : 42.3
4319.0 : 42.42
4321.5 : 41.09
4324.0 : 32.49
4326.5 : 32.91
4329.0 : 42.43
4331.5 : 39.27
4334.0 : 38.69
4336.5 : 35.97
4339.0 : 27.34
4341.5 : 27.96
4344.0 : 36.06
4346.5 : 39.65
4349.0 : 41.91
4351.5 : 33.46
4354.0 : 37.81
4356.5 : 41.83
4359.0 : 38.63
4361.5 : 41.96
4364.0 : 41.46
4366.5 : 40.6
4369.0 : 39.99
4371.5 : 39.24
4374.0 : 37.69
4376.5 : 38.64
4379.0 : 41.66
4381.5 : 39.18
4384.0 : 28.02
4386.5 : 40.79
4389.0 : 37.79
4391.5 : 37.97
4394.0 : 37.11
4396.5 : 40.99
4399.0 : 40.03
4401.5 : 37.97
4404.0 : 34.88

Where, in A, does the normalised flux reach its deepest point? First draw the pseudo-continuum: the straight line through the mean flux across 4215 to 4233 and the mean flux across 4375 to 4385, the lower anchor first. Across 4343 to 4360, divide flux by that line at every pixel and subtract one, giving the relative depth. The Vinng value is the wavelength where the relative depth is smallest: 4351.5 A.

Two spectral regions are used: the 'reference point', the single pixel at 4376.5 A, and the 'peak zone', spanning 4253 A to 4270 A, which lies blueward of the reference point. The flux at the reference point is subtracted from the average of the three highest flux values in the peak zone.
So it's 1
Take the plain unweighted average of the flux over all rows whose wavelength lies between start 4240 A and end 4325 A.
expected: 35.1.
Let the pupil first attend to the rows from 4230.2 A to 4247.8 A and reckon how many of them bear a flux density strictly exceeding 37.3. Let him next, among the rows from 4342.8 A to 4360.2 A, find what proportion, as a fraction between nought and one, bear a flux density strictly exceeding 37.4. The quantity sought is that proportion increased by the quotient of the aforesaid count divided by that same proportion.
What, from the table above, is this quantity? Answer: 6.3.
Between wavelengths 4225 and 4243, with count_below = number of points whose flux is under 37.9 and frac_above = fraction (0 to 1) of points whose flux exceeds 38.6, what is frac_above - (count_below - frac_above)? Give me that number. -3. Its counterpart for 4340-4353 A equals -2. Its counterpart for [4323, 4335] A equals -1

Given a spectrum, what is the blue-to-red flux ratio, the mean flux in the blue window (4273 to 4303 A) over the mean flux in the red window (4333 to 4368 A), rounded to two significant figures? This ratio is 0.90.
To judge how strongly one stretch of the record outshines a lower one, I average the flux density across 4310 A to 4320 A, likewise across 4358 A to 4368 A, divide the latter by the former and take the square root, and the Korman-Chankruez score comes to 1.05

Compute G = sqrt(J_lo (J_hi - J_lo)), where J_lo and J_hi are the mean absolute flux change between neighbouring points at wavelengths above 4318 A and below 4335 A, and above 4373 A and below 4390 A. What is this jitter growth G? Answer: 2.5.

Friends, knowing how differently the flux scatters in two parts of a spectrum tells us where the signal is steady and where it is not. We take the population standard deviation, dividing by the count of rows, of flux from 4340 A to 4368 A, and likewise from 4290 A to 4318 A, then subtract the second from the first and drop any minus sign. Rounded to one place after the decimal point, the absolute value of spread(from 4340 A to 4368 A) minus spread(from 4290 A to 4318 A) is 0.8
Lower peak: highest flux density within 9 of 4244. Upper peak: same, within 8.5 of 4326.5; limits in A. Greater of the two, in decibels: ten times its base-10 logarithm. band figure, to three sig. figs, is 16.3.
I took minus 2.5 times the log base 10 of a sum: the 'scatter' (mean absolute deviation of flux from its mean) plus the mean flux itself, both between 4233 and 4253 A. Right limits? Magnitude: -3.97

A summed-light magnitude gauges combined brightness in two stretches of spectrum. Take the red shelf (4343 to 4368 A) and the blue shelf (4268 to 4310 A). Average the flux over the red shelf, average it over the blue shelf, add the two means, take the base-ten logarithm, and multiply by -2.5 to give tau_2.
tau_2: -4.64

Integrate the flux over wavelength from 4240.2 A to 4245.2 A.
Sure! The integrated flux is 197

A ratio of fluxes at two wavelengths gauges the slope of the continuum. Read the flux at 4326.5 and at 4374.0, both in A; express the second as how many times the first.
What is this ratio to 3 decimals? 1.145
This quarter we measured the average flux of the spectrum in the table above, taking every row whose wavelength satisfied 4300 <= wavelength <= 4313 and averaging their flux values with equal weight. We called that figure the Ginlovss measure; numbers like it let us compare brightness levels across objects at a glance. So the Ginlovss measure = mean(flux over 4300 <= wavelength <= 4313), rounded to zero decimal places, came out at 28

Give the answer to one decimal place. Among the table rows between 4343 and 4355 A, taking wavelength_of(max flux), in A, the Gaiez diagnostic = 4349.0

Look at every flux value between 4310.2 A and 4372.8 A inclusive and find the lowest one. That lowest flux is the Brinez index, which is 27.34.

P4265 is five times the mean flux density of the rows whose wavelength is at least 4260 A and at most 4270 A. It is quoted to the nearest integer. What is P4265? 191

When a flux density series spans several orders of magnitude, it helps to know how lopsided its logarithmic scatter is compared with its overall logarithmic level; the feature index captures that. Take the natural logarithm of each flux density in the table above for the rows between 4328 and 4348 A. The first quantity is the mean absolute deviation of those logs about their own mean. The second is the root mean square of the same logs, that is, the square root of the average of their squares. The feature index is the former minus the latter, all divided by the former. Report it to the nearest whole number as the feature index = -28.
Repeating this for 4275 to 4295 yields -62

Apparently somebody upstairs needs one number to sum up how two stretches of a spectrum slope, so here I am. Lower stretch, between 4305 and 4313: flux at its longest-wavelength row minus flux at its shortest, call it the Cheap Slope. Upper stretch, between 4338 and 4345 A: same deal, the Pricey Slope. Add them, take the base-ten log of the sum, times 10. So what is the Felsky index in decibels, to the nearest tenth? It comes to 9.7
